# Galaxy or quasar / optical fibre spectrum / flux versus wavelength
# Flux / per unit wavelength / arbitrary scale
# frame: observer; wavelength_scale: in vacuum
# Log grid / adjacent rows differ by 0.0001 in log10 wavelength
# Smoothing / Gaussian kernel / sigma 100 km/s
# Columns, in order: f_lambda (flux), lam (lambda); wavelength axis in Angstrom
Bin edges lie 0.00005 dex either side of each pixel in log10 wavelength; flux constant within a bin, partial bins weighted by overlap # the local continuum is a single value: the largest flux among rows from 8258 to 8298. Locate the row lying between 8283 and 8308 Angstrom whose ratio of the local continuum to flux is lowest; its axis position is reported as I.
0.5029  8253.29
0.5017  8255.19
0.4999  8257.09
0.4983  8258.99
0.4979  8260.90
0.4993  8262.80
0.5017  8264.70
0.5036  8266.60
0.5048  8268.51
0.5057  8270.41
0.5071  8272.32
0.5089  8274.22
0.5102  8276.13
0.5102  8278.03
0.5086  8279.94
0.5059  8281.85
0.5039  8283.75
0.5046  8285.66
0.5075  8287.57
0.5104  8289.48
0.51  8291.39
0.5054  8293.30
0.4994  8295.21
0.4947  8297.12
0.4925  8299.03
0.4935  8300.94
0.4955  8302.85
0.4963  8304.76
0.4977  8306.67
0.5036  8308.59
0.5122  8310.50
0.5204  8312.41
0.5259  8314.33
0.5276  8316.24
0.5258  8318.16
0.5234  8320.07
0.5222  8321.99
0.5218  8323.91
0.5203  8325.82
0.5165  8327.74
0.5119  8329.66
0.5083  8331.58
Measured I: 8289.48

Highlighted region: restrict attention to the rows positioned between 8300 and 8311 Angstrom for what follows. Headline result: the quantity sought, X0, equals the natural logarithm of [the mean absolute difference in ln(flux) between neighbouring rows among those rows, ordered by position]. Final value -4.9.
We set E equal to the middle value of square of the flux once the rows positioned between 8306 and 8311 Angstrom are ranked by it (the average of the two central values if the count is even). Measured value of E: 0.254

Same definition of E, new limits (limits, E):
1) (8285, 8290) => 0.258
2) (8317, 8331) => 0.272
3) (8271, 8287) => 0.258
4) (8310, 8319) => 0.276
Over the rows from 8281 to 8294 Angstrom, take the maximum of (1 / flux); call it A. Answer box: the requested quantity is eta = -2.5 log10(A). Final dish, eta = -0.744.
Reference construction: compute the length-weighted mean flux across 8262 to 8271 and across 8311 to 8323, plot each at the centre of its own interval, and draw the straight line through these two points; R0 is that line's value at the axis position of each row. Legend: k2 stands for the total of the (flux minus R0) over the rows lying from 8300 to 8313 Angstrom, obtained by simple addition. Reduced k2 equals -0.117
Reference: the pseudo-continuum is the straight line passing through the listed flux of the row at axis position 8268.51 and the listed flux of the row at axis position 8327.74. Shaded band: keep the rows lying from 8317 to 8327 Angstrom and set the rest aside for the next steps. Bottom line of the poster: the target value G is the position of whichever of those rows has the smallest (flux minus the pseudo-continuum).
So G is 8325.82 Angstrom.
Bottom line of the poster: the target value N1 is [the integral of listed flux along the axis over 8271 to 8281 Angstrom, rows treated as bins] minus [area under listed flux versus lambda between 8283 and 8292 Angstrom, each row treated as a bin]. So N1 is 0.5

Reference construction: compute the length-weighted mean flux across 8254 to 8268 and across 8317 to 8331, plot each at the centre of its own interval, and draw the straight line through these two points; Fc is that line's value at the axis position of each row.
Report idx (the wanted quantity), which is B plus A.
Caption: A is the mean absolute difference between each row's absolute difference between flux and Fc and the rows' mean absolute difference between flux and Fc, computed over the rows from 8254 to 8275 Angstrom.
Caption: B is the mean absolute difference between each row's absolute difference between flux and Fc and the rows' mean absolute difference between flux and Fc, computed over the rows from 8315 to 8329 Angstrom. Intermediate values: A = 0.0009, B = 0.0026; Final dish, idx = 0.0035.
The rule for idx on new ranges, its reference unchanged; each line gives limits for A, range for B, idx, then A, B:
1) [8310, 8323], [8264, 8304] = 0.0078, 0.0025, 0.0052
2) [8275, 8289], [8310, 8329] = 0.0038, 0.0013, 0.0025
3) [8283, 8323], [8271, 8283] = 0.0070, 0.0058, 0.0013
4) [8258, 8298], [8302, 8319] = 0.0069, 0.0025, 0.0044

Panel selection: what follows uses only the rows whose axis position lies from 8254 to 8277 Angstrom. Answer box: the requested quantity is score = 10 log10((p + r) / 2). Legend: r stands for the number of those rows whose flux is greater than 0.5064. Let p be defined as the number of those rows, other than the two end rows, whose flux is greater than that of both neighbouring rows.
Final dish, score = 2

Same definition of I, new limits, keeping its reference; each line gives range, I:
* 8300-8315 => 8314.33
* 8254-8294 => 8289.48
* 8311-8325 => 8316.24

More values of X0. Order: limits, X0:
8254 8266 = -5.8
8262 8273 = -5.8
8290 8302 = -4.9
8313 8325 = -5.9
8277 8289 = -5.5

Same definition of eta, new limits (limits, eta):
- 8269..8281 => -0.740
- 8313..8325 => -0.706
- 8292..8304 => -0.769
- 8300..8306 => -0.767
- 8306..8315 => -0.758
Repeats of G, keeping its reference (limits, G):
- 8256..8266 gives 8260.90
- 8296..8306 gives 8299.03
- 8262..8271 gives 8262.80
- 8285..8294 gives 8293.30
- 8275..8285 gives 8283.75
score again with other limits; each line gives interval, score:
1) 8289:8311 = 2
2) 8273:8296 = 6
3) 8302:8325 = 7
